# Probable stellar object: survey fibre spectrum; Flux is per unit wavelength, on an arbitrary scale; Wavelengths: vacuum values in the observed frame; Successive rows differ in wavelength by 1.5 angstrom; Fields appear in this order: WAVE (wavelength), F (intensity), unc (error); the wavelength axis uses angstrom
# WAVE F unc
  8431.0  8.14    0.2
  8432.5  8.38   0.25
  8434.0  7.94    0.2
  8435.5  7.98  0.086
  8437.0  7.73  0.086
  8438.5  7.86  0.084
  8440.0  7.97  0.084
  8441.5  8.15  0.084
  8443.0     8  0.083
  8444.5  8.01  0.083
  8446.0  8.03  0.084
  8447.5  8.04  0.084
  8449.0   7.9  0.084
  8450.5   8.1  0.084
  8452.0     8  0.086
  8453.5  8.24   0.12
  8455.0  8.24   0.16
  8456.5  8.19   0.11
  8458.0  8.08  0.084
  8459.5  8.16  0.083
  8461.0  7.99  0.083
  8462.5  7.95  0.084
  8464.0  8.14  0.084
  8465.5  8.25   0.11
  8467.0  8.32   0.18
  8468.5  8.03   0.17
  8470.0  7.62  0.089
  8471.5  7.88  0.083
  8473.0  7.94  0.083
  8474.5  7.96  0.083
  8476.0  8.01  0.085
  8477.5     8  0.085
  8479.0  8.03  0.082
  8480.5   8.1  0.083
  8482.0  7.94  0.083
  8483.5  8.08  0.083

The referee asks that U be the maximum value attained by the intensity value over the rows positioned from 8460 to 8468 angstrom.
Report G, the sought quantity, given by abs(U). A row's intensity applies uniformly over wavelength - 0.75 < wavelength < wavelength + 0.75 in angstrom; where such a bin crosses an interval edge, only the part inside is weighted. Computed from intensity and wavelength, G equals 8.32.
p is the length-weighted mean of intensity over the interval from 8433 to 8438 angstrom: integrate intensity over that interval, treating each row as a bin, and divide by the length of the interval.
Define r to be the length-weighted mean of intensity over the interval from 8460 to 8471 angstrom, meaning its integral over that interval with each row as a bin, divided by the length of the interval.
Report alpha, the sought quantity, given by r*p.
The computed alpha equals 63.6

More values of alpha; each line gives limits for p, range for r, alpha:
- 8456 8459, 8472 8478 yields 64.8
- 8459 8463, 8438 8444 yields 64.3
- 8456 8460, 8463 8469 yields 66.6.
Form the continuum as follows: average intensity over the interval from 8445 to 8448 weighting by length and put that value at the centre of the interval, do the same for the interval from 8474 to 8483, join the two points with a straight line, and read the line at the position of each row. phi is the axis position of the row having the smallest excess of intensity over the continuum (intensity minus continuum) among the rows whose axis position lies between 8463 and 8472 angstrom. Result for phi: 8470.0 angstrom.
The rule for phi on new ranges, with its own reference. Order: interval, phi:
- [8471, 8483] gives 8471.5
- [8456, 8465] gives 8462.5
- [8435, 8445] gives 8437.0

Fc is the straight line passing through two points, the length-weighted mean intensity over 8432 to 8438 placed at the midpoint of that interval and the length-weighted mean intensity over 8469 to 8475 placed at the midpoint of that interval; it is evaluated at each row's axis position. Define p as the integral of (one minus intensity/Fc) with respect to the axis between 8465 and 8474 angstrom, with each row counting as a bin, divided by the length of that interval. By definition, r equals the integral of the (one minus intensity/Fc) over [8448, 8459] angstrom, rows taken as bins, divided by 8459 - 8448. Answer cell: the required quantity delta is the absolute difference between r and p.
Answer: 0.006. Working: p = -0.017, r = -0.024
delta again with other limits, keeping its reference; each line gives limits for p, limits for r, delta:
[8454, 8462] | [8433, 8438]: 0.038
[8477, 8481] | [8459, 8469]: 0.003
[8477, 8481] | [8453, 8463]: 0.000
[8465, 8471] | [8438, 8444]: 0.017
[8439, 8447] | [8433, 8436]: 0.008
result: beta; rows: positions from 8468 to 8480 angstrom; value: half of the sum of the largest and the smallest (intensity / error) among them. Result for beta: 73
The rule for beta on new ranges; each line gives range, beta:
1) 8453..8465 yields 75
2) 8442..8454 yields 83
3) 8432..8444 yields 65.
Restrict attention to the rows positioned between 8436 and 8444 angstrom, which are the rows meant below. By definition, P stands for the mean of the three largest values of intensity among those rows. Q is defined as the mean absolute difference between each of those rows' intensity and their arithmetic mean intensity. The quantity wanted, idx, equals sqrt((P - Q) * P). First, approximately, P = 8.04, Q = 0.118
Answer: 7.98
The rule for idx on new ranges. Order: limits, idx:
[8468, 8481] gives 8.01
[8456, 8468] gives 8.21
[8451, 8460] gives 8.19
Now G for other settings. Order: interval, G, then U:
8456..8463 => 8.19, 8.19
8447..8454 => 8.24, 8.24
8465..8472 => 8.32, 8.32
